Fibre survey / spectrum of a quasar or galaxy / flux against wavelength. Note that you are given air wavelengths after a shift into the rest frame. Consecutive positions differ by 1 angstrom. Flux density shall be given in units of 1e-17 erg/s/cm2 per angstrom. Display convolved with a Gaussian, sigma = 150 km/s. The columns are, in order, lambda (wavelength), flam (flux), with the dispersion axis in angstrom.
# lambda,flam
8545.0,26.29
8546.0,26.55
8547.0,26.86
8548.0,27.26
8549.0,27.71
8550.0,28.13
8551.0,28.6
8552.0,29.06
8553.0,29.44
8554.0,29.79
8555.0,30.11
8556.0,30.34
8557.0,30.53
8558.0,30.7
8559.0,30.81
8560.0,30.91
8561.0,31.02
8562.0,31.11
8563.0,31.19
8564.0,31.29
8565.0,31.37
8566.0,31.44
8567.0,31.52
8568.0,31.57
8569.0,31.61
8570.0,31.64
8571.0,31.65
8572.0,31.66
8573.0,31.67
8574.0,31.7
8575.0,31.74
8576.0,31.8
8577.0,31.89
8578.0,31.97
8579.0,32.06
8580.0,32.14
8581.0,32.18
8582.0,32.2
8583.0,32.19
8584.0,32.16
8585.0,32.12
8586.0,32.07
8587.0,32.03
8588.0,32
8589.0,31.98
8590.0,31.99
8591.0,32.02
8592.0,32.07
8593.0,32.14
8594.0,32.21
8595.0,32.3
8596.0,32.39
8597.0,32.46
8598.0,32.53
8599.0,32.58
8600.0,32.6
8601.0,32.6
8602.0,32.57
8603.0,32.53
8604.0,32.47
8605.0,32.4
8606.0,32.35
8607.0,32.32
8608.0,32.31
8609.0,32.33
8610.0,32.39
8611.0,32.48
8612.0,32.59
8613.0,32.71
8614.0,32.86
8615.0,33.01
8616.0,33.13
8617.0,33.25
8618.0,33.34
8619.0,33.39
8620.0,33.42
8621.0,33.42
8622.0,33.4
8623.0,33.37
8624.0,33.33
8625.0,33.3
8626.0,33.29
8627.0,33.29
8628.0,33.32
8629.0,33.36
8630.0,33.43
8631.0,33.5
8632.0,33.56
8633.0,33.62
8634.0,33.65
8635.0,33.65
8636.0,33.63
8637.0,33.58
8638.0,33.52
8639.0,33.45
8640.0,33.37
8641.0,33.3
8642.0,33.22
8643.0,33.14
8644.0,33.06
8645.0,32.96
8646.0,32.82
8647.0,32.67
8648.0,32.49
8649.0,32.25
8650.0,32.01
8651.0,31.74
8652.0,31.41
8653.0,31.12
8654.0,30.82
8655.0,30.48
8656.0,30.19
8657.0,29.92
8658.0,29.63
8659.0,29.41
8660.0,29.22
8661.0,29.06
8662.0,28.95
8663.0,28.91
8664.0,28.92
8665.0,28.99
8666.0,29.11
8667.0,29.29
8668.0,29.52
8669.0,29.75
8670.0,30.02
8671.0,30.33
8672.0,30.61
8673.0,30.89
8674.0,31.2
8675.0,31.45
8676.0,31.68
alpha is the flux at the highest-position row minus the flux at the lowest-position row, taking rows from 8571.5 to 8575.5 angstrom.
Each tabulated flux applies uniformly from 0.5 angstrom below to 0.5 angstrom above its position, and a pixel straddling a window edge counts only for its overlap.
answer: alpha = 0.1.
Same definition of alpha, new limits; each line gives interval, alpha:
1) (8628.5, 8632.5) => 0.2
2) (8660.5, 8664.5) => -0.1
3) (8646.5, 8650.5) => -0.7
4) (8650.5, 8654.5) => -0.9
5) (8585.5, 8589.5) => -0.1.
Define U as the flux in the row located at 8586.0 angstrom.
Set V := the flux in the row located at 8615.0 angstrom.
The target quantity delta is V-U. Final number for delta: 1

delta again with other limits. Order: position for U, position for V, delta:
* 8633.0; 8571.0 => -2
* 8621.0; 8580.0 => -1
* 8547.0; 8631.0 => 7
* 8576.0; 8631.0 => 2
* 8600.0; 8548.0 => -5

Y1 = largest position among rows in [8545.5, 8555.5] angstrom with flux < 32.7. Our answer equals 8555.0 angstrom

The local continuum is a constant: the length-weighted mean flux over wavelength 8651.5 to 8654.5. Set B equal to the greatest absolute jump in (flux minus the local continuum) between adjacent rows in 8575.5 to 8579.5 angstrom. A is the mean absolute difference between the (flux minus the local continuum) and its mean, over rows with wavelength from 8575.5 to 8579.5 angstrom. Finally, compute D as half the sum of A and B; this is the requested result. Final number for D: 0.09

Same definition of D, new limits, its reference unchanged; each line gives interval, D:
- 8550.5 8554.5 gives 0.43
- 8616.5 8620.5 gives 0.07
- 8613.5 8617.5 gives 0.14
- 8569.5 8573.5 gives 0.01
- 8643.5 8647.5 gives 0.14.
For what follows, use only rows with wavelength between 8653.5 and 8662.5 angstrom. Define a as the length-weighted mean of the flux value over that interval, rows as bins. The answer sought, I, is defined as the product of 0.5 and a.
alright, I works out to 14.9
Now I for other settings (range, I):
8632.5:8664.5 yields 15.9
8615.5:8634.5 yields 16.7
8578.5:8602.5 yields 16.1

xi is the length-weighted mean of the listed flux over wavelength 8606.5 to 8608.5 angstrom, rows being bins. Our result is 32.3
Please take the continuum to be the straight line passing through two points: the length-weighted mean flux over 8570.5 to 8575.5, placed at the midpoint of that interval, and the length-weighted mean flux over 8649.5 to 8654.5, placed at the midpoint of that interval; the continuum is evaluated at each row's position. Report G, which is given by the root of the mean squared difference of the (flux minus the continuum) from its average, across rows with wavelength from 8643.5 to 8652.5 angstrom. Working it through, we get 0.5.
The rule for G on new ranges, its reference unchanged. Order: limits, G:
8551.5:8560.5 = 0.6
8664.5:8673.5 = 0.6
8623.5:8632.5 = 0.1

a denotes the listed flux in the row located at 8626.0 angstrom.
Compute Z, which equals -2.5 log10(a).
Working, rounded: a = 33.29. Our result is -3.81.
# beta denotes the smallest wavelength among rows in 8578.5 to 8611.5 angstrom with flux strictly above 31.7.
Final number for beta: 8579.0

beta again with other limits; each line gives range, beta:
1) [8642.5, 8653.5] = 8643.0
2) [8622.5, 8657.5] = 8623.0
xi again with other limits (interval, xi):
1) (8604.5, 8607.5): 32.4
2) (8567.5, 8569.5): 31.6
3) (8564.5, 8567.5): 31.4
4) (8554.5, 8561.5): 30.6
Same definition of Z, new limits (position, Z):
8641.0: -3.81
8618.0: -3.81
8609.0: -3.77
